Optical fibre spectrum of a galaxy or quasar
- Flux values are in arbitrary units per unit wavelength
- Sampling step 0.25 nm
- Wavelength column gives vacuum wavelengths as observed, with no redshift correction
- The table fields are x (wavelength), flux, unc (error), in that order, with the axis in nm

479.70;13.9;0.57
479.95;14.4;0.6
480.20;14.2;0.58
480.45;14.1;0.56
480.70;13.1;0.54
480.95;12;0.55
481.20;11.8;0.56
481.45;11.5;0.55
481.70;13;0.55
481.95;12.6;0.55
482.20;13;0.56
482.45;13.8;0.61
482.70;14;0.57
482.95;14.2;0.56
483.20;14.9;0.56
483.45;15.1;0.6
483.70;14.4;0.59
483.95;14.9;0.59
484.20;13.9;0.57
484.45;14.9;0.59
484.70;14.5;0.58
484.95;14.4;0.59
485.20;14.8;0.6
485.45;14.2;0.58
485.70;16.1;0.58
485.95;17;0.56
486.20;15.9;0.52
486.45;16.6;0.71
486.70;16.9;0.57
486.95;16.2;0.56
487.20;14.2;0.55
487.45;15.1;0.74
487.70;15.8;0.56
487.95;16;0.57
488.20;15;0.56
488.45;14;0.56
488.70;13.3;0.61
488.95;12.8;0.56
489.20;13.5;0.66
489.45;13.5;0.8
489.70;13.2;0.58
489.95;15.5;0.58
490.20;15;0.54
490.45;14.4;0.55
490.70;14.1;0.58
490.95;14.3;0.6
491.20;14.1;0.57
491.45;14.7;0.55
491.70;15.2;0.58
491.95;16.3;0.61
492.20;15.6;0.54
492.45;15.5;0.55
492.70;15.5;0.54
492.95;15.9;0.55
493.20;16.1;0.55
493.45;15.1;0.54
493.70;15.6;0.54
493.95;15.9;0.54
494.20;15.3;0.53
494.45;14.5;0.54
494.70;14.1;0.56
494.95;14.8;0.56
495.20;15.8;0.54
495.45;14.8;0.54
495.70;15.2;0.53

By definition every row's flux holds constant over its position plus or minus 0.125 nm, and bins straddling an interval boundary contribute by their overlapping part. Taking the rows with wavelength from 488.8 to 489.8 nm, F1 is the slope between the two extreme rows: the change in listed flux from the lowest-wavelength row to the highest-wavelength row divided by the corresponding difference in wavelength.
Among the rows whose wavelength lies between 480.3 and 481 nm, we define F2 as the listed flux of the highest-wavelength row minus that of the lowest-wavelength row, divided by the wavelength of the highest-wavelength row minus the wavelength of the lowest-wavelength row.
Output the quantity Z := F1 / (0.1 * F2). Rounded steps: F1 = 0.5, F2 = -4.2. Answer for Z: -1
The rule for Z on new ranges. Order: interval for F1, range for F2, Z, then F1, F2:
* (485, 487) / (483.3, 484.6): -40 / 0.8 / -0.2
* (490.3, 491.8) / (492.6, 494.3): -48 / 0.6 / -0.1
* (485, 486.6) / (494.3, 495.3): 8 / 1.4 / 1.7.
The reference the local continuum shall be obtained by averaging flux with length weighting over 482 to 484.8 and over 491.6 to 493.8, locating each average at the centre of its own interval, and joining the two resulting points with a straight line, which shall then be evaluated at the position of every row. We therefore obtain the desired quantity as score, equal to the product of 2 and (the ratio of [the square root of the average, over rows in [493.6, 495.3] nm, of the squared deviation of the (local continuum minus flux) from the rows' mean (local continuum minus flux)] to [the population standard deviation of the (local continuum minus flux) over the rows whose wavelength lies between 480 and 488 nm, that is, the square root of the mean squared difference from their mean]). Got 1.1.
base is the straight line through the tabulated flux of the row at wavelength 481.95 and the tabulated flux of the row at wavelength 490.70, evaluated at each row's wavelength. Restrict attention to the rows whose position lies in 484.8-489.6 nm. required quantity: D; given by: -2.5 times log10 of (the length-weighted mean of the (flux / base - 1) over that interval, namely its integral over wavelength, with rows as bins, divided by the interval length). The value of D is 2.4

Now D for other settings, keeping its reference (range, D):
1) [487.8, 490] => 4.3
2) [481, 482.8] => 4.7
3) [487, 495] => 3.3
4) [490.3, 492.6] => 3.3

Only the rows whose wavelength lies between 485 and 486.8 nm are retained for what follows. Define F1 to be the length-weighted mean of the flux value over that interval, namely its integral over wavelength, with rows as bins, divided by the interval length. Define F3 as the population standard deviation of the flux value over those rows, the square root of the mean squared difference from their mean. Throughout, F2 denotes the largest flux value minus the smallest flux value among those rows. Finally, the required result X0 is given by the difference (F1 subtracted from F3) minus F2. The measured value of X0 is -17.7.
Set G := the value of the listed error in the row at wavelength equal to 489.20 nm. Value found 0.66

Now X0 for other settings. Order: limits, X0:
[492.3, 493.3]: -16.1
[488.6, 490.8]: -15.8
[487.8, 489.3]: -16.2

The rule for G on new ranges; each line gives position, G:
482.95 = 0.56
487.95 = 0.57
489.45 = 0.80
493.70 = 0.54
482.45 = 0.61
